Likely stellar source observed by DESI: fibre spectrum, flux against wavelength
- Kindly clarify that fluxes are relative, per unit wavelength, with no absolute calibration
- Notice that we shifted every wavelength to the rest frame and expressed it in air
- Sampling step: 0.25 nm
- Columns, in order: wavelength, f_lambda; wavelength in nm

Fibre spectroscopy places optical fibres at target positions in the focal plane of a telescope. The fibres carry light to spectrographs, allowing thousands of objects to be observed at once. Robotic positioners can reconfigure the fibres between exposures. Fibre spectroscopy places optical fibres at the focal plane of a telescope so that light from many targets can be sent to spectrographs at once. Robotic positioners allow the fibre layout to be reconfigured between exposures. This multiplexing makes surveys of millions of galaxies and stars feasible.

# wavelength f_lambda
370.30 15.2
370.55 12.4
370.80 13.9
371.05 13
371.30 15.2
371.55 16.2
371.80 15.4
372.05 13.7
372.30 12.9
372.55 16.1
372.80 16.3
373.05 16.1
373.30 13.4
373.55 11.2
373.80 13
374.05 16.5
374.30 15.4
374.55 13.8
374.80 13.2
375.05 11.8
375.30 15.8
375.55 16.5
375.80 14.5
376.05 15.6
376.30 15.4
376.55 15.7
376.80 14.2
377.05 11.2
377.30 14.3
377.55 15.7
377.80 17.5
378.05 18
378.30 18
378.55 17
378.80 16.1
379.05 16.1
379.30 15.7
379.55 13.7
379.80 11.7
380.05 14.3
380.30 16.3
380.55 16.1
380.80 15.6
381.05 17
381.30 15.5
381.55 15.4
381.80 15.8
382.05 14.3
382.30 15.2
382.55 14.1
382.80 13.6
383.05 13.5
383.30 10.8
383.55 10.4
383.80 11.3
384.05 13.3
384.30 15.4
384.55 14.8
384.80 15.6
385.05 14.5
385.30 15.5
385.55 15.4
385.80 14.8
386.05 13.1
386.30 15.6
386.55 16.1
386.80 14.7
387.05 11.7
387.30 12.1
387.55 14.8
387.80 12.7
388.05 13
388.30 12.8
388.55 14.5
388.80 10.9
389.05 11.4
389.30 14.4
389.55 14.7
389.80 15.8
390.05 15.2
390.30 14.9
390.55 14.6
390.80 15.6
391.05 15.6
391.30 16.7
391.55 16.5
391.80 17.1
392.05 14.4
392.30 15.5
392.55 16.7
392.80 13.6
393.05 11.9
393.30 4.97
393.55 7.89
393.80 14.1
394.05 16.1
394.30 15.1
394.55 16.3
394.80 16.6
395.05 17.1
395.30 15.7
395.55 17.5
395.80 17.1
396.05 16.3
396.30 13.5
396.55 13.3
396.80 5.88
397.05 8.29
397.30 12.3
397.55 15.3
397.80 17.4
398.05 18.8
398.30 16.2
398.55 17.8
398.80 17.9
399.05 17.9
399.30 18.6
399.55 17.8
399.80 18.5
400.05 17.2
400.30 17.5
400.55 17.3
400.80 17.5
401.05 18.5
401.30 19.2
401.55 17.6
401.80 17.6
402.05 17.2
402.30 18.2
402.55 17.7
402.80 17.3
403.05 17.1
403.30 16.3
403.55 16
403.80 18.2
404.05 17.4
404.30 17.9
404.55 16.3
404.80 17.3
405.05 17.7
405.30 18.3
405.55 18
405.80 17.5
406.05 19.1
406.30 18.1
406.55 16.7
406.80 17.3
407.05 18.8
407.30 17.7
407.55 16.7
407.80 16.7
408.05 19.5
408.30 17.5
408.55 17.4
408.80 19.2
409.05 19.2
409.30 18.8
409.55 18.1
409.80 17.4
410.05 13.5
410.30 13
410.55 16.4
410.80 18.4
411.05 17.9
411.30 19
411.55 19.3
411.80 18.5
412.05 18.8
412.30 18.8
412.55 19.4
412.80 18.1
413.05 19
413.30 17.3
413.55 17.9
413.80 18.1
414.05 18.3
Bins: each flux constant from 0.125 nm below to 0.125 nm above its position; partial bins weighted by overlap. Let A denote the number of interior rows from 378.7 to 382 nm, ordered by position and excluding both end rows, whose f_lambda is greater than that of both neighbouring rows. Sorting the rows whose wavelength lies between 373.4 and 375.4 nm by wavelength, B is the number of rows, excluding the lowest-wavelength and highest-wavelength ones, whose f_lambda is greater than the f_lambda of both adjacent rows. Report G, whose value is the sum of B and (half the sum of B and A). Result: 2.5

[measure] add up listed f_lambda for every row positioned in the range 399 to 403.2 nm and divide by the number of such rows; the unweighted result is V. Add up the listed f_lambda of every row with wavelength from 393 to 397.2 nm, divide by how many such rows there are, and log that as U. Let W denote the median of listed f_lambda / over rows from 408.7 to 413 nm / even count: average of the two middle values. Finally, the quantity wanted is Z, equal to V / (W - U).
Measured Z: 3.5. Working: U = 13.4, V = 17.8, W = 18.5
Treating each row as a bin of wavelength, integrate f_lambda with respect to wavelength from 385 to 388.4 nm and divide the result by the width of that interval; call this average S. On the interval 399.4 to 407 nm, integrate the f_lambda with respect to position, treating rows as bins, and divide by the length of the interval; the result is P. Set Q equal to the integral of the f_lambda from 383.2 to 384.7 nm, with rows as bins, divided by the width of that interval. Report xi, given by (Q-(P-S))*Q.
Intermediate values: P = 17.6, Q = 13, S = 14.1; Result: 117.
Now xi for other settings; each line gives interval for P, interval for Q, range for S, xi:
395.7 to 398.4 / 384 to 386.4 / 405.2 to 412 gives 276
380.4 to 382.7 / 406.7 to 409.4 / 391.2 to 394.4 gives 298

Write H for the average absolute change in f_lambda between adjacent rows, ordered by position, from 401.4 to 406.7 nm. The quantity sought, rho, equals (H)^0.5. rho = 0.9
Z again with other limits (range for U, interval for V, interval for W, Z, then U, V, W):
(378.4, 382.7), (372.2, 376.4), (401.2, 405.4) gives 6.3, 15.3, 14.6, 17.6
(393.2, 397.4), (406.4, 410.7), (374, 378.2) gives 8.7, 13.4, 17.3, 15.4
